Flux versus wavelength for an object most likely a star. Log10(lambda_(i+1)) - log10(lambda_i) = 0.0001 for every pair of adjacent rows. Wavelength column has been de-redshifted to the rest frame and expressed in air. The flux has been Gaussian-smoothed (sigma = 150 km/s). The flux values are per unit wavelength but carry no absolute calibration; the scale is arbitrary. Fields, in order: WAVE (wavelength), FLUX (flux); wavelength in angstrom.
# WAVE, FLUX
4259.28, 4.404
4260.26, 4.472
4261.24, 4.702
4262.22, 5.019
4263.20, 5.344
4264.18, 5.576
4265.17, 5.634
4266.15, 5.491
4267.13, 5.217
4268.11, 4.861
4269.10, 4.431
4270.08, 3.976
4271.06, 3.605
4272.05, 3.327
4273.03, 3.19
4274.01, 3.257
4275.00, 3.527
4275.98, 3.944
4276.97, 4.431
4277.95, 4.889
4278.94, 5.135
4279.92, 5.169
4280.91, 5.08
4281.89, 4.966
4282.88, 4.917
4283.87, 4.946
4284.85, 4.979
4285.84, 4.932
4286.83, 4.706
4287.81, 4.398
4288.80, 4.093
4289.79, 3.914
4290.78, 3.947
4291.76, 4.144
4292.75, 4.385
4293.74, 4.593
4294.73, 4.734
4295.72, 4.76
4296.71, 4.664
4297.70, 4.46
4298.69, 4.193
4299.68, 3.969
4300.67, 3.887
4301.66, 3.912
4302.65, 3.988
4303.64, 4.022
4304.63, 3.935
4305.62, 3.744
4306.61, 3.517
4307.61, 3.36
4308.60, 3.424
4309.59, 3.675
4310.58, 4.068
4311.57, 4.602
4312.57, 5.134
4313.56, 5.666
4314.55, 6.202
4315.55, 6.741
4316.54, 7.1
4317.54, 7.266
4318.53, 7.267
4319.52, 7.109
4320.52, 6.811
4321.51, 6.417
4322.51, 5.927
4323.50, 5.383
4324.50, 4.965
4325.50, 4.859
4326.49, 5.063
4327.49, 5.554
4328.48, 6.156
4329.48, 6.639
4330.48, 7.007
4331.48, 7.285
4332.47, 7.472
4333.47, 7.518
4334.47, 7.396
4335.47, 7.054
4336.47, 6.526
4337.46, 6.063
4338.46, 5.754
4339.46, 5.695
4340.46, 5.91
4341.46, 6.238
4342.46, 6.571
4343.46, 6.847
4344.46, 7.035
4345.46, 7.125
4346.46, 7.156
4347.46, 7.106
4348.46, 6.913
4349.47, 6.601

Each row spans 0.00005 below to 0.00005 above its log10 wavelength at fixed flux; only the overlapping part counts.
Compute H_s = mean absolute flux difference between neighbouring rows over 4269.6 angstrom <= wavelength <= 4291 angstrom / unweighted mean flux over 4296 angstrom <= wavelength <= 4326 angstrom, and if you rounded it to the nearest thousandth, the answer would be 0.040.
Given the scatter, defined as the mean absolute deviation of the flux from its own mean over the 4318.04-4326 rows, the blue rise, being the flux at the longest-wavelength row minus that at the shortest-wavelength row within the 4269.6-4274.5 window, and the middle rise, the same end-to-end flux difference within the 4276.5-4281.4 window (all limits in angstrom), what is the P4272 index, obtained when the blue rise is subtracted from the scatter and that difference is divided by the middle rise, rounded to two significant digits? 2.4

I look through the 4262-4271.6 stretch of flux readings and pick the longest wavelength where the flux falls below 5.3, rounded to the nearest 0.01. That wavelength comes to 4271.06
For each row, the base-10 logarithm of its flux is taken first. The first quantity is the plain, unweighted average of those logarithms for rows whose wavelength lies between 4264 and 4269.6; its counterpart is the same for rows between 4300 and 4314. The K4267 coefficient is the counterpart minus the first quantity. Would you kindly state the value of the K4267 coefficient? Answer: -0.11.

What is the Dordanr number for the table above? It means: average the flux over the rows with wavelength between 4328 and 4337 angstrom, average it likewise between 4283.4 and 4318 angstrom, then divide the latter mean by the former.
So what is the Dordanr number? 0.65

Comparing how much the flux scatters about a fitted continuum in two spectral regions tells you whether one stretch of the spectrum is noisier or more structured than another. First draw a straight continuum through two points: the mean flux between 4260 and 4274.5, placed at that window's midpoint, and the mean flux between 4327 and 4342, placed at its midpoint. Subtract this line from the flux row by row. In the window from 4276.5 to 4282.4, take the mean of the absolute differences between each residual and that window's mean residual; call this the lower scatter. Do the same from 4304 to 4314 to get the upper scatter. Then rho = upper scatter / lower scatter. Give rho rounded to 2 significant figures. 3.3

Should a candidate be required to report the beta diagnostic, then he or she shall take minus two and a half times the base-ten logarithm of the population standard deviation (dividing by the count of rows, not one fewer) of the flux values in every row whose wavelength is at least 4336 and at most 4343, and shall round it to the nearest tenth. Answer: 1.2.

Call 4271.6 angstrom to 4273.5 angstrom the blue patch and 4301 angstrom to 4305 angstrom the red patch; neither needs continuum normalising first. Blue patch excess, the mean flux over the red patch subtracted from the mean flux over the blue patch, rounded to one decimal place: -0.7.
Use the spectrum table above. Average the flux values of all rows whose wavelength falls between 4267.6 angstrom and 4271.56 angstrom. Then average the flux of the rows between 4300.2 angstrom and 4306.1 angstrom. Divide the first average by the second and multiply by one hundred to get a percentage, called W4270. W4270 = 108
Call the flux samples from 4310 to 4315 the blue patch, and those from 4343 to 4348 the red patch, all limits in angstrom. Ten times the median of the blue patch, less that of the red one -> 44.2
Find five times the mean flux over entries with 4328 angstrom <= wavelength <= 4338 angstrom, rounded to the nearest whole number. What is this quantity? 35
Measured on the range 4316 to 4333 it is 32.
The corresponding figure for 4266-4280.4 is 21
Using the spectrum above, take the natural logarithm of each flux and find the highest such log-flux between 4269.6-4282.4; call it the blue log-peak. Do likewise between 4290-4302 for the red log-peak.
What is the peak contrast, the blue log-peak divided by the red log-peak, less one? 0.053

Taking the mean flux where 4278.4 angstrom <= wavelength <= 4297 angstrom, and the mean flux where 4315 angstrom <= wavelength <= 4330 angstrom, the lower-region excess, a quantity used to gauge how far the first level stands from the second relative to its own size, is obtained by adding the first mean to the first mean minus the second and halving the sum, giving 1.5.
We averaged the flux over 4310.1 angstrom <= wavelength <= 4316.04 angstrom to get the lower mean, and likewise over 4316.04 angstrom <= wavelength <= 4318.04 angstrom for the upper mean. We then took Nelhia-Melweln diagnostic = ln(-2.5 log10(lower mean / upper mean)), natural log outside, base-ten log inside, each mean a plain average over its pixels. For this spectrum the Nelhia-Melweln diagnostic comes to -1.17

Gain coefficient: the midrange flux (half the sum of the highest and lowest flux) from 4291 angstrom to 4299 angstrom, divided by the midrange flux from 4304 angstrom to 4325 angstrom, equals 0.838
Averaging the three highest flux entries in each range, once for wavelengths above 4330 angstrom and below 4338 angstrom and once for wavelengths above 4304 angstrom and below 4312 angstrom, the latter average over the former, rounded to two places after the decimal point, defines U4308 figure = 0.56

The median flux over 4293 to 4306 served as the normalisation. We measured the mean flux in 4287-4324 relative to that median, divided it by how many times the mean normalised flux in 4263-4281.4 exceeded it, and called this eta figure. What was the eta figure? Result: 1.29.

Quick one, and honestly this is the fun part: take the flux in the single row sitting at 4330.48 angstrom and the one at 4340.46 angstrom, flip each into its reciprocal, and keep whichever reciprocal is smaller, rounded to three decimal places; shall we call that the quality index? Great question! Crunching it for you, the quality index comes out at 0.143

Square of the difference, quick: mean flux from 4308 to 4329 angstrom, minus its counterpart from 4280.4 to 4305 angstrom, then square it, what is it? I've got 1.6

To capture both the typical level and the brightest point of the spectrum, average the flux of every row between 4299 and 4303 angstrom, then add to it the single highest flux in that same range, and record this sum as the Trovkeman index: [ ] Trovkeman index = 7.9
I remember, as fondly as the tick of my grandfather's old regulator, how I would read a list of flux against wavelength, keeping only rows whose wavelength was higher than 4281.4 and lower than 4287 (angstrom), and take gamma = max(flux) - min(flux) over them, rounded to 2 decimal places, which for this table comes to 0.27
